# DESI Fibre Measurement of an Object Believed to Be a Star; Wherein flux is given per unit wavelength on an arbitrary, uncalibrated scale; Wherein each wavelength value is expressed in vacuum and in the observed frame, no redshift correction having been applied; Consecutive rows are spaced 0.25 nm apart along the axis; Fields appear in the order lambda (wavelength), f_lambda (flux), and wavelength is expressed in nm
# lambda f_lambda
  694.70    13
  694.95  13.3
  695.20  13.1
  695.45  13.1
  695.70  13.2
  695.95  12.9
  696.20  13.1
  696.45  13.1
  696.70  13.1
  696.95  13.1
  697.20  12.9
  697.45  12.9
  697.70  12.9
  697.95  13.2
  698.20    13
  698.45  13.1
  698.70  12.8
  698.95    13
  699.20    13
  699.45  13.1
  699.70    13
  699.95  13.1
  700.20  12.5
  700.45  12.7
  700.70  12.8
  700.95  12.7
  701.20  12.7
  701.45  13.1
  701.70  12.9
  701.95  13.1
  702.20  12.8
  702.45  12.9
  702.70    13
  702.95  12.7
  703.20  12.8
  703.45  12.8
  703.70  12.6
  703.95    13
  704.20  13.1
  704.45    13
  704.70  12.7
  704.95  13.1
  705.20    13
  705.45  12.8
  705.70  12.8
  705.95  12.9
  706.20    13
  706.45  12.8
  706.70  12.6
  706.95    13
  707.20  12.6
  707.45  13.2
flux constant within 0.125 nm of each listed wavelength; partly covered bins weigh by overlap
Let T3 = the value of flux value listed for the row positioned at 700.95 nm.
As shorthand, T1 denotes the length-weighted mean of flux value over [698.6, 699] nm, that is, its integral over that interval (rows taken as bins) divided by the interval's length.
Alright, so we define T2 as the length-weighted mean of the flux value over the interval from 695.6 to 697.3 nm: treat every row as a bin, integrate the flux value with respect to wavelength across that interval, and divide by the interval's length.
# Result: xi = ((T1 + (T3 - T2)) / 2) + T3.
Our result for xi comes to 19.0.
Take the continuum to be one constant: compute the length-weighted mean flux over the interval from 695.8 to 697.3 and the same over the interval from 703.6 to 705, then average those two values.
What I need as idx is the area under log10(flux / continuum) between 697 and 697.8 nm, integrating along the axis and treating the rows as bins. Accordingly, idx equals -0.0015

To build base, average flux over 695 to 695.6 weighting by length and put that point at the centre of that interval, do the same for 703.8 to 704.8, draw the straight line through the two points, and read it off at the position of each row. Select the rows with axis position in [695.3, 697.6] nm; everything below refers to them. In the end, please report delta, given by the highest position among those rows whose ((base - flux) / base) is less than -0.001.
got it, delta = 695.70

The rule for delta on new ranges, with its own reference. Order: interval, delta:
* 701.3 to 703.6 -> 702.70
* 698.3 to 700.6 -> 699.95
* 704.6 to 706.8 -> 706.20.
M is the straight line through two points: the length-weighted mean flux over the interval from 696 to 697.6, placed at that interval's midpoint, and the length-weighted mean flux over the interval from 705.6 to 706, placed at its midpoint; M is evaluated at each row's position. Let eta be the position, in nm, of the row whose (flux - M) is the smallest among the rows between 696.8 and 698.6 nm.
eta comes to 697.20 nm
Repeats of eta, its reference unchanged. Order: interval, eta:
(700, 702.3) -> 700.20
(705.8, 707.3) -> 706.70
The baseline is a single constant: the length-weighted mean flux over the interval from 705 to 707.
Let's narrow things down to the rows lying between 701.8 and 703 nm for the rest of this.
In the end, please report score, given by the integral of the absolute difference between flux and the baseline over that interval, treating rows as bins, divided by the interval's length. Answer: 0.12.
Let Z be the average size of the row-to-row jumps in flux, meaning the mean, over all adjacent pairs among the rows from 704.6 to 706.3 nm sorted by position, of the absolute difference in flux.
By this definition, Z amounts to 0.15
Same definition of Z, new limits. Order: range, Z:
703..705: 0.21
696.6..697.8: 0.05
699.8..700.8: 0.30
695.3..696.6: 0.15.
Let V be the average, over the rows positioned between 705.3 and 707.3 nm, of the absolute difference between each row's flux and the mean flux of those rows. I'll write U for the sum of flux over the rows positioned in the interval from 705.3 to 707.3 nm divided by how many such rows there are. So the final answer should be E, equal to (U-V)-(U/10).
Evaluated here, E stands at 11.42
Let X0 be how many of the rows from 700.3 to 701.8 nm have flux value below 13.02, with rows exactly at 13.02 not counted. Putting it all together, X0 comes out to 5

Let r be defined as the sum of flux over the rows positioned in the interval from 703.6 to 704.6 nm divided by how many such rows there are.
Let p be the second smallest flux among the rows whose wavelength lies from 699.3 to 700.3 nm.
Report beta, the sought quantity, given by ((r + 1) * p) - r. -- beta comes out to 168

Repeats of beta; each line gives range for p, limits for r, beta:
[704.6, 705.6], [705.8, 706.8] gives 164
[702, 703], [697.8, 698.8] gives 166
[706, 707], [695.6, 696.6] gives 167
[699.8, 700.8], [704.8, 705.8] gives 164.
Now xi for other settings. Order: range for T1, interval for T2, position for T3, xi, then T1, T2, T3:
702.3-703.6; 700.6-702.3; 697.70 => 19.3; 12.8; 12.9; 12.9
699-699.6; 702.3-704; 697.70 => 19.5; 13.0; 12.8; 12.9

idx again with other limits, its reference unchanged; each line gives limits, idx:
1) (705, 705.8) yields -0.0023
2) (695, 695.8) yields 0.0046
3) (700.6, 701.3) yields -0.0058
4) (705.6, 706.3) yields -0.0018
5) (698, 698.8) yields 0.0005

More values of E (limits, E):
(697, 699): 11.58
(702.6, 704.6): 11.44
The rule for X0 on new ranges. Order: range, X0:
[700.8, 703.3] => 8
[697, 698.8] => 5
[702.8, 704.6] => 6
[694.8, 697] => 1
